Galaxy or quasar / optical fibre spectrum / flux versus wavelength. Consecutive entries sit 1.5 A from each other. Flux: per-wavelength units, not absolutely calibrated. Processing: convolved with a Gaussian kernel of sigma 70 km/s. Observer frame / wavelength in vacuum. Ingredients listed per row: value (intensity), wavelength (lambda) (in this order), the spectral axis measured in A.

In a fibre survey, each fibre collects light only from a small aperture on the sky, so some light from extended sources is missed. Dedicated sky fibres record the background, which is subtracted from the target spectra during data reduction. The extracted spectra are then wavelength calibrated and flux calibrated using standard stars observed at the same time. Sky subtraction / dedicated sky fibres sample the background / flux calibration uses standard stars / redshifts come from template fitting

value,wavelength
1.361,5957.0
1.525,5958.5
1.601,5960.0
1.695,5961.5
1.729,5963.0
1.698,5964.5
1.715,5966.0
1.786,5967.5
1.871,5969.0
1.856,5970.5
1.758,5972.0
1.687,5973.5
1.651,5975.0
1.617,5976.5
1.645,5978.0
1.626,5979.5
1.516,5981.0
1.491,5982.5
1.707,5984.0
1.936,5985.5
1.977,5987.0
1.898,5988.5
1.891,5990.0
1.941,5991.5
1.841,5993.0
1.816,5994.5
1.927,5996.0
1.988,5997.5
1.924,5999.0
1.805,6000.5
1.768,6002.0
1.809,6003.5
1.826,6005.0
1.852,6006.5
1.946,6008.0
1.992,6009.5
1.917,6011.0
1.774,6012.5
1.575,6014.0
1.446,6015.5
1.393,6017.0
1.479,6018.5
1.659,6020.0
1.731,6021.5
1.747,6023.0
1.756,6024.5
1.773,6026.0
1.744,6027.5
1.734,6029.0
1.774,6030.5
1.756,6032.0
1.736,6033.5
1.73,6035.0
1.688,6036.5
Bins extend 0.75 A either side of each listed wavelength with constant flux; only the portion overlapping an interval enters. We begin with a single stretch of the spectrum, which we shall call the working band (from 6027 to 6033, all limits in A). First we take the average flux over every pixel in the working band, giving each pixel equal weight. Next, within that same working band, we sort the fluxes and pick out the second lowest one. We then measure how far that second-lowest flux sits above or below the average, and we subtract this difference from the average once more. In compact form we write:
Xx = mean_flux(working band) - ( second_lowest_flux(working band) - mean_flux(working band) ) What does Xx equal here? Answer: 1.76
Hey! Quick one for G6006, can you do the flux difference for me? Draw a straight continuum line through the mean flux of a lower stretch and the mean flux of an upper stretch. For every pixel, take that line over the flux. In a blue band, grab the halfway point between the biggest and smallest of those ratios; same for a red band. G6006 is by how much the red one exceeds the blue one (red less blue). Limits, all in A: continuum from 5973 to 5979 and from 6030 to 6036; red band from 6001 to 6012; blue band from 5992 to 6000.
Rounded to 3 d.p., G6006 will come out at 0.021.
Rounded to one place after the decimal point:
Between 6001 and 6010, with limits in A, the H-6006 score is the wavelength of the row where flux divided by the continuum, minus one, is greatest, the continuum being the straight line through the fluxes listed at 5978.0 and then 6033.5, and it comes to 6009.5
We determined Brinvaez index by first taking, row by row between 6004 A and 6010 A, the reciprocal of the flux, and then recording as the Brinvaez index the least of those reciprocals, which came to 0.502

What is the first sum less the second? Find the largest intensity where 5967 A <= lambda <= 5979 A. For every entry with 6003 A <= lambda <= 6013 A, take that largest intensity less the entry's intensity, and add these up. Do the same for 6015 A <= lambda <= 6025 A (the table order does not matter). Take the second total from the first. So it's -1.9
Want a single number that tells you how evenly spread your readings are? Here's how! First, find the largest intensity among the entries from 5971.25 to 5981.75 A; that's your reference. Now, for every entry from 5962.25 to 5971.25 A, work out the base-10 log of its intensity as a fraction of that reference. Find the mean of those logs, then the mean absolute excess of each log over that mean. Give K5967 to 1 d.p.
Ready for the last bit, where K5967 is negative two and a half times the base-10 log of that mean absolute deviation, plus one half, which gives 5.1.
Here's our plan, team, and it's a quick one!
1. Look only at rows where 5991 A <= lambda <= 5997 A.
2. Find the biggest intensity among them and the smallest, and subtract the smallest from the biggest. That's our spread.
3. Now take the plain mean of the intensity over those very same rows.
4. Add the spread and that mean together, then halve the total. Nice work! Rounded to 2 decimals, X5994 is 1.00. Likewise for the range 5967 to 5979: 0.99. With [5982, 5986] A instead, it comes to 1.08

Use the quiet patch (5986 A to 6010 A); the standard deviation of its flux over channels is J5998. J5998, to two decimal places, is 0.07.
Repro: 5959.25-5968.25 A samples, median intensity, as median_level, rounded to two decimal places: 1.71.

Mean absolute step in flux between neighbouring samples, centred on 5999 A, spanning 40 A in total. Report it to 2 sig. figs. 0.084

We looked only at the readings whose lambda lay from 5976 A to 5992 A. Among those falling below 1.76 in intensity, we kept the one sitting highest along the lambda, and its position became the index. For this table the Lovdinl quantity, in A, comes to 5984.0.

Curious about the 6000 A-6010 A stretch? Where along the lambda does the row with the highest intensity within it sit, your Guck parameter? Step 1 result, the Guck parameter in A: 6009.5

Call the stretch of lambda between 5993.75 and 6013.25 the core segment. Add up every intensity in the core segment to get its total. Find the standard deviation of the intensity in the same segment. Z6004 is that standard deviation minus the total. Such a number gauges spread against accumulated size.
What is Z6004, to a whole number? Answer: -24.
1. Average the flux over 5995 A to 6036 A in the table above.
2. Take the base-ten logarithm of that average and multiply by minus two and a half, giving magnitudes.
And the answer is -0.61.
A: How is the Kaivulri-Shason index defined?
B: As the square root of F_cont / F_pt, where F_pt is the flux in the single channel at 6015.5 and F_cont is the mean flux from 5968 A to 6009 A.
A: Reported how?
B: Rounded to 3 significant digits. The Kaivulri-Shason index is 1.12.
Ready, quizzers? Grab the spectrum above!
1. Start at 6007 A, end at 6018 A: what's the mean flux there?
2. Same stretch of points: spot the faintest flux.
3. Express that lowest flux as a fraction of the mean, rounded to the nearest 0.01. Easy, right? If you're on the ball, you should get 0.81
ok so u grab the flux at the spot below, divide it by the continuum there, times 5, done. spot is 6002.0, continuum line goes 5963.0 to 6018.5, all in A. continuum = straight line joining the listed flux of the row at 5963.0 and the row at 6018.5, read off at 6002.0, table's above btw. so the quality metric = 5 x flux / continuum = 5.69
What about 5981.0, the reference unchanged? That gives 4.60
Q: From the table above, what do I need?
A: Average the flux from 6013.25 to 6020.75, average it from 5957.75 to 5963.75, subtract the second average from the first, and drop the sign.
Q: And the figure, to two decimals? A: 0.13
